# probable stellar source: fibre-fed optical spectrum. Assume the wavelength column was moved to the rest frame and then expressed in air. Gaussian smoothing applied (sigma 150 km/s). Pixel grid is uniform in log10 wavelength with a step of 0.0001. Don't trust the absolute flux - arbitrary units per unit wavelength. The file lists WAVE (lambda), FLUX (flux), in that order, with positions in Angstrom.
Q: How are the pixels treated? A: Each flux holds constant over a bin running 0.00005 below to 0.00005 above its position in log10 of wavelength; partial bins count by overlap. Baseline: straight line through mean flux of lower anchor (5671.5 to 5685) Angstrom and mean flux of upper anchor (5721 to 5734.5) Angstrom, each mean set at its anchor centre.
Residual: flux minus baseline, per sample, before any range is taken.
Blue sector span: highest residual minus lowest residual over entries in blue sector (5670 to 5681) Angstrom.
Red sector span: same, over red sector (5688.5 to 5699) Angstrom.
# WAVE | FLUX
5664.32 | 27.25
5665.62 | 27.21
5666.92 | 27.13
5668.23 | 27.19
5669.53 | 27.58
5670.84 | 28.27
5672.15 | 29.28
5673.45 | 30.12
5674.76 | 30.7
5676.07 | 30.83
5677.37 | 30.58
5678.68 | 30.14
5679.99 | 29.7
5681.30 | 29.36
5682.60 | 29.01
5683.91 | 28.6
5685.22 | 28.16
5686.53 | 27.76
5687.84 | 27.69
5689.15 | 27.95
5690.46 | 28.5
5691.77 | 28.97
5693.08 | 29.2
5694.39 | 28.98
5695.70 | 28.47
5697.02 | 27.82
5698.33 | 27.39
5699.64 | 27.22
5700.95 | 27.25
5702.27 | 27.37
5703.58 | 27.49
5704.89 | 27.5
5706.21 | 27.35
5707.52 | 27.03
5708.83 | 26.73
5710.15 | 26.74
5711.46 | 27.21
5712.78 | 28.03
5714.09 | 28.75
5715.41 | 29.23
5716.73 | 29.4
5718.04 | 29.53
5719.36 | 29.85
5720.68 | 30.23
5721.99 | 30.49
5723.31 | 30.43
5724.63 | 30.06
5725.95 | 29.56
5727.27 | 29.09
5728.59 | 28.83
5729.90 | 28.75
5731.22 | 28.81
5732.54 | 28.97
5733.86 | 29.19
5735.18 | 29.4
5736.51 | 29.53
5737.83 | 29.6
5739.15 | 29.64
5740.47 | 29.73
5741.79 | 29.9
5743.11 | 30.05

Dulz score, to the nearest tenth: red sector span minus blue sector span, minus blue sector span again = -3.4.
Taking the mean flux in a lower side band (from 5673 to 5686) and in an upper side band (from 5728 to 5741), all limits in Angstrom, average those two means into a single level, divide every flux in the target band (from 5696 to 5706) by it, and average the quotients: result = 0.931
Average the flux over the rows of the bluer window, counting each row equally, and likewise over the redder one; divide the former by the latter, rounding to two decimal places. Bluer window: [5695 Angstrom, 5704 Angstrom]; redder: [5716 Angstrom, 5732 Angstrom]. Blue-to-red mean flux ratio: 0.93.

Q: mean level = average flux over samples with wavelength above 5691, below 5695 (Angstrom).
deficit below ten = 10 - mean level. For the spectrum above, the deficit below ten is -19.1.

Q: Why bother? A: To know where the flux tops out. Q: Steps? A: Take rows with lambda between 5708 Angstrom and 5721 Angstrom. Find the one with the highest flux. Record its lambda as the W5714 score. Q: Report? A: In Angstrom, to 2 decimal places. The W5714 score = 5720.68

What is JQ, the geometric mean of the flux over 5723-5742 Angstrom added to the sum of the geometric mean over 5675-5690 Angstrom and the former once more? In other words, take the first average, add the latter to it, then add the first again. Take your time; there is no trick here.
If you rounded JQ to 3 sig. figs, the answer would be 87.9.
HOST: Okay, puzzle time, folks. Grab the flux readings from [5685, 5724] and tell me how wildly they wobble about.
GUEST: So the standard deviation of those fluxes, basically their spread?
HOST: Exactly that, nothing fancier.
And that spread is 1.1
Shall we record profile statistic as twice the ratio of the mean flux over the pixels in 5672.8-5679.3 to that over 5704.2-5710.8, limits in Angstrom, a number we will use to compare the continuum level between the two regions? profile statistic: 2.25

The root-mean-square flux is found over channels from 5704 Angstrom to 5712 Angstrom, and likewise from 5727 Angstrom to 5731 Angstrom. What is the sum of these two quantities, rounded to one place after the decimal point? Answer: 56.0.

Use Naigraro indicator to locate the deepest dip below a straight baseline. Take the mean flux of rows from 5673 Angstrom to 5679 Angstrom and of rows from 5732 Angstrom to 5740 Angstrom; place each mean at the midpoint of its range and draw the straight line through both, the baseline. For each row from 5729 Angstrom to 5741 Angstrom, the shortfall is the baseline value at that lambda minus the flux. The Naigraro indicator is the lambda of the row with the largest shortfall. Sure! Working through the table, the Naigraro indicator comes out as 5729.90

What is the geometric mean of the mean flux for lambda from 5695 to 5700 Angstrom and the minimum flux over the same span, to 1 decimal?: 27.5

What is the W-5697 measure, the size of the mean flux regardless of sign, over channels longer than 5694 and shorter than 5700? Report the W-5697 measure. 28.0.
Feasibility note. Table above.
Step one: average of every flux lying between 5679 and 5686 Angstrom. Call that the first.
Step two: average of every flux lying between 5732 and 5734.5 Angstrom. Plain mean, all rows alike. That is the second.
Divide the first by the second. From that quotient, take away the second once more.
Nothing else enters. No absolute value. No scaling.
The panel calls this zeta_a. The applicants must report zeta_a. -28.1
